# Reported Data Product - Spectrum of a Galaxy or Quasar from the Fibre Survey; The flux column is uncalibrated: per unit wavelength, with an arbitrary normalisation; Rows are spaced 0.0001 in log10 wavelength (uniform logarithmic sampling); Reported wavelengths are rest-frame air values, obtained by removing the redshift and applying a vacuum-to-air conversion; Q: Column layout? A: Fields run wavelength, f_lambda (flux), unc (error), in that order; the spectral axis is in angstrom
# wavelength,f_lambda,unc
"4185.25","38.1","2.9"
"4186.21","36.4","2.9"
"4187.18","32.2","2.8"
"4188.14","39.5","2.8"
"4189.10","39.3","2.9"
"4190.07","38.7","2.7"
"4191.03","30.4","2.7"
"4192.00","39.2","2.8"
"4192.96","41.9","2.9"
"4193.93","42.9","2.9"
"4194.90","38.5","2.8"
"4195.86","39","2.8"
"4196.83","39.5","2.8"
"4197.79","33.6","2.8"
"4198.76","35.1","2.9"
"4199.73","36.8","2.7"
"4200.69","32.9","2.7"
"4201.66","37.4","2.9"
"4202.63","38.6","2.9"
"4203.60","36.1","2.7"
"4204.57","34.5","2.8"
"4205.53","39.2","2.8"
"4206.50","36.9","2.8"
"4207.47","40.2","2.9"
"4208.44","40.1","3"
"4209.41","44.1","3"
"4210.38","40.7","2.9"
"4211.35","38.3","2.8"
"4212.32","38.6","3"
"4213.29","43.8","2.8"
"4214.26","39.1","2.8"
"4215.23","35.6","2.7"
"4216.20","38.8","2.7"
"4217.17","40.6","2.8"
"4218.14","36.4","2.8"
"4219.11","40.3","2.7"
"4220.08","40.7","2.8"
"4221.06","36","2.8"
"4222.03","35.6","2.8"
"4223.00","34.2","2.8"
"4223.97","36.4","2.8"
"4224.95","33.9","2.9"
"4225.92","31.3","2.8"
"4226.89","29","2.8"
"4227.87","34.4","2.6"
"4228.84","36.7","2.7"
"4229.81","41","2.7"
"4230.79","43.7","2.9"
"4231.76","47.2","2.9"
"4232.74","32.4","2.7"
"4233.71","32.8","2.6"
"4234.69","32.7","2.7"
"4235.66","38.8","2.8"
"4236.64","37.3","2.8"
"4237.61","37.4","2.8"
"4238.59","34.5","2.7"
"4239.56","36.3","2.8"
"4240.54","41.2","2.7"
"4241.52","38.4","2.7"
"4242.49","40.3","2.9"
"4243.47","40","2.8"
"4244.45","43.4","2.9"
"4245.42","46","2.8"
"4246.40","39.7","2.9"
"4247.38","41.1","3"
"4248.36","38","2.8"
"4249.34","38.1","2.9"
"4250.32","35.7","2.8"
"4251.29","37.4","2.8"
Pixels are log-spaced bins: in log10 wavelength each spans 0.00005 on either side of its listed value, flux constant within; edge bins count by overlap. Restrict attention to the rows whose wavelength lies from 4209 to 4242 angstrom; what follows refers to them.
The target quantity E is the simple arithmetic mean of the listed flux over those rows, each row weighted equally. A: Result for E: 37.6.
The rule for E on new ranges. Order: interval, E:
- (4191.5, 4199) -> 38.7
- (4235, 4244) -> 38.2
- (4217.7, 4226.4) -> 36.1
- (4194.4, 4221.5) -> 38.3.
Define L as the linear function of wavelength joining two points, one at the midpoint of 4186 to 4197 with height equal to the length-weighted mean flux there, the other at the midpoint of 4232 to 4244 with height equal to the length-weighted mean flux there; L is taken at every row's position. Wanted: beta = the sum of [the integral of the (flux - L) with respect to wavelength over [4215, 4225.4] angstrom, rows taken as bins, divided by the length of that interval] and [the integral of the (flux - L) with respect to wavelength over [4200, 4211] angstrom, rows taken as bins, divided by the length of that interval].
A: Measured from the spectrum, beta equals 0.1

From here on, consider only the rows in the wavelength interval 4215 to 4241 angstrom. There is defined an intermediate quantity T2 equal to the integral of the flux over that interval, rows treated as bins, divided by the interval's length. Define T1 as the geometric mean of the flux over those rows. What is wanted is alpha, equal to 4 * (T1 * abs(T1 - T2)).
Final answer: 31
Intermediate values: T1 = 36.7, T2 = 36.9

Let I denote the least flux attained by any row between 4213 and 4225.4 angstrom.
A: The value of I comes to 33.9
